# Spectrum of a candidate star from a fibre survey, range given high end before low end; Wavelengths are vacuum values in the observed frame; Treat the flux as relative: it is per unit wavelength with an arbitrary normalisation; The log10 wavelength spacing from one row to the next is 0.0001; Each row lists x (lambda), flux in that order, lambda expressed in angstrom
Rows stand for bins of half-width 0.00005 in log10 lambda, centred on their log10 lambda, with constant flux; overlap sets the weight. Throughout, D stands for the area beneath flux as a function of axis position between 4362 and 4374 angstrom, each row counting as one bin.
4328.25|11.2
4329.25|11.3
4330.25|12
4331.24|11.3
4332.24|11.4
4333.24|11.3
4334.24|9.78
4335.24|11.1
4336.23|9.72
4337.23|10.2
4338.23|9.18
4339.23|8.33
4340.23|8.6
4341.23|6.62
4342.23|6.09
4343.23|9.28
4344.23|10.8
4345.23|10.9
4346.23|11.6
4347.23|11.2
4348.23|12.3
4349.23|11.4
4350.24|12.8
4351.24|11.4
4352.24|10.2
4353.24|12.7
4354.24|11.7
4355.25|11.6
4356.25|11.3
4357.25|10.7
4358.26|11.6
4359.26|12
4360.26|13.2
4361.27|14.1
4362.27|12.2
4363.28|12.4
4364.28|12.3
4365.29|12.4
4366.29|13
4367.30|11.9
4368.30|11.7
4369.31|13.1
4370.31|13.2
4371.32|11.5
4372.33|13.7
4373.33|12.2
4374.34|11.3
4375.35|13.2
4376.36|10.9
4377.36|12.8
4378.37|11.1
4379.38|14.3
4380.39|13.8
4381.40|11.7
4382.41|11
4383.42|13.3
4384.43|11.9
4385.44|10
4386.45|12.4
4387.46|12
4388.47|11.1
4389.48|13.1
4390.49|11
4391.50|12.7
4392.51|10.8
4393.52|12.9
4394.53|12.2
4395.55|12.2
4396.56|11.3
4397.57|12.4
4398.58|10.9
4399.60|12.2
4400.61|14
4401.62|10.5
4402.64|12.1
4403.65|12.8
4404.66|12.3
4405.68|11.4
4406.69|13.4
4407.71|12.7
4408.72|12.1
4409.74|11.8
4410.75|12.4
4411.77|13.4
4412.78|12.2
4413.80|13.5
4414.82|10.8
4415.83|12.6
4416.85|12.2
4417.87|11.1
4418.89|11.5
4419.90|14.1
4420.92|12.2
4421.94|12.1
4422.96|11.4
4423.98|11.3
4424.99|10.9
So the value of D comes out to 149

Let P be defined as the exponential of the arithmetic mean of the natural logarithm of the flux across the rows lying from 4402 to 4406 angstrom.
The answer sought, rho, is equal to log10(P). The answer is 1.08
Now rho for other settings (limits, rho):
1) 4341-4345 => 0.90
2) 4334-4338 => 1.01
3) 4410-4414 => 1.11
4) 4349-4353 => 1.06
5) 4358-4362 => 1.10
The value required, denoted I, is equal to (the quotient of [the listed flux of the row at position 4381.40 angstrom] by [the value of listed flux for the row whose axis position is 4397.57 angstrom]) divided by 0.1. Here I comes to 9.4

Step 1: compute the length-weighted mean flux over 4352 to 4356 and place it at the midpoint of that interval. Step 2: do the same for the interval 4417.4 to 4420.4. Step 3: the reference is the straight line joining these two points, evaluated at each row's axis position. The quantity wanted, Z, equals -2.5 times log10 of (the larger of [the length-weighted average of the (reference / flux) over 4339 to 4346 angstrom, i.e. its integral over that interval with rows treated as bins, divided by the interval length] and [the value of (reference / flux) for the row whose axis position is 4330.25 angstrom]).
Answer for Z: -0.3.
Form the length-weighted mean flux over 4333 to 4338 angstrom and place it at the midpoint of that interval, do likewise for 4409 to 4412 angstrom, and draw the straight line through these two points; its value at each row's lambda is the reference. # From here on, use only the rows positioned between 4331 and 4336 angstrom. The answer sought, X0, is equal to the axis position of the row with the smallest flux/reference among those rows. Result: 4334.24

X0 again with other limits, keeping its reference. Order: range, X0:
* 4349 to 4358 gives 4352.24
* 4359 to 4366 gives 4359.26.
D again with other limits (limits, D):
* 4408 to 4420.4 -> 153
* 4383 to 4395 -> 143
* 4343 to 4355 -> 137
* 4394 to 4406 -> 144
